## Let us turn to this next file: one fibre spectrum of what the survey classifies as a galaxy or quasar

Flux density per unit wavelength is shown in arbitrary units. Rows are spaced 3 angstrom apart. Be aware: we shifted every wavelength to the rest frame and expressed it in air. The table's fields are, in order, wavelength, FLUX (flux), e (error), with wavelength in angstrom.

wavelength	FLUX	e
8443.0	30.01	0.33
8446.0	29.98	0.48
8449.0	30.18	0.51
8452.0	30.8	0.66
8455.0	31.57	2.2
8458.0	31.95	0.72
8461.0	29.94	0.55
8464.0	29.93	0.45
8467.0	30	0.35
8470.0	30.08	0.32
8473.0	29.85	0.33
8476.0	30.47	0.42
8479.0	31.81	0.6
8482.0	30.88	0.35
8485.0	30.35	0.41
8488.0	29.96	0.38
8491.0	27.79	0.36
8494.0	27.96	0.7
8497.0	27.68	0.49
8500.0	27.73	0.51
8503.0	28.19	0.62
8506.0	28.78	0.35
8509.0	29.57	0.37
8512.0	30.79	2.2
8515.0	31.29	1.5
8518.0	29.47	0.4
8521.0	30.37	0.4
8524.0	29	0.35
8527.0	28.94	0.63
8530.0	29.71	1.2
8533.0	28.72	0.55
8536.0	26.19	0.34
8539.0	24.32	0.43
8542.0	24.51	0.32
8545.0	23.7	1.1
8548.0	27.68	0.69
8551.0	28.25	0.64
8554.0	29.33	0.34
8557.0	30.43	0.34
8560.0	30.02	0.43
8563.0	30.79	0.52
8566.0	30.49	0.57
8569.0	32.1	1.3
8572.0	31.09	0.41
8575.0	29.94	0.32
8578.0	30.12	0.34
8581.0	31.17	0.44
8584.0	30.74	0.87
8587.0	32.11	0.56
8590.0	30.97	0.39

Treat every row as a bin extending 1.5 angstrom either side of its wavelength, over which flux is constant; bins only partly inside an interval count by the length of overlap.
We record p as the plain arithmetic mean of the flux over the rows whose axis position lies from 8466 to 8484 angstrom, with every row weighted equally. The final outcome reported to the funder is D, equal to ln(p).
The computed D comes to 3.42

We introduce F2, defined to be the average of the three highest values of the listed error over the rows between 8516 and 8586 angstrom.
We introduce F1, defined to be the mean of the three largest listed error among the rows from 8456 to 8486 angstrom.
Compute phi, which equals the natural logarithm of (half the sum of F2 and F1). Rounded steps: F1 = 0.62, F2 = 1.2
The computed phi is -0.09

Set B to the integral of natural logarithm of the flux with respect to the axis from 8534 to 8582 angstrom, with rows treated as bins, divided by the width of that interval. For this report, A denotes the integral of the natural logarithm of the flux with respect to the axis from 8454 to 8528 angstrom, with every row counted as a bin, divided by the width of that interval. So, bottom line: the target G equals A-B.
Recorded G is 0.04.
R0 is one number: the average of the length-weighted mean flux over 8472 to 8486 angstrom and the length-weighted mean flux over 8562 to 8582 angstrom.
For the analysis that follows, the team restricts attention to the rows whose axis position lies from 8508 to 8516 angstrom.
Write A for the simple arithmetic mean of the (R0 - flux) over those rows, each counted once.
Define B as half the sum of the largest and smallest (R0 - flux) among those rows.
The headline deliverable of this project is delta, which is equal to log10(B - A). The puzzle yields -0.9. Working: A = 0.2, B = 0.3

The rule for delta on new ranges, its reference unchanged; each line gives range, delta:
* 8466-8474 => -1.9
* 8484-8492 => -0.5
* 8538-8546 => -1.1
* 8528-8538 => -0.6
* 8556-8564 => -2.1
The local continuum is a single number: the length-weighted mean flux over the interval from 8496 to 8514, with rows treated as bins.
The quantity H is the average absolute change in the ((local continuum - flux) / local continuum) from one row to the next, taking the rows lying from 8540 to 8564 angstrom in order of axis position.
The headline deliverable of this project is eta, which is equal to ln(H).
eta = -3.14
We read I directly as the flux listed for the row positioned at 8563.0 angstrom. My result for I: 30.79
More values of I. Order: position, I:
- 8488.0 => 29.96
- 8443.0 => 30.01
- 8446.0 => 29.98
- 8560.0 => 30.02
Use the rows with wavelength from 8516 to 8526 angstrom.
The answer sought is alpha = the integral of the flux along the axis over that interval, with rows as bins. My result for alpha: 297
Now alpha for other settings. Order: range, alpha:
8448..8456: 247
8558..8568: 305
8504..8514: 297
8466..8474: 240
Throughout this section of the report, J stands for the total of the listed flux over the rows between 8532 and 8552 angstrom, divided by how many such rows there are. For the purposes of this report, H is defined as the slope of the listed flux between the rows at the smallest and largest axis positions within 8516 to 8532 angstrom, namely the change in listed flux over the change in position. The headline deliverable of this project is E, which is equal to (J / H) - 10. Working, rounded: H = 0.02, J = 26.2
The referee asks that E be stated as 1300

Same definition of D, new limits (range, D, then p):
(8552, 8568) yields 3.41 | 30.2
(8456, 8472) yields 3.41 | 30.4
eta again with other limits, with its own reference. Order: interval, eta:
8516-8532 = -3.62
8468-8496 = -3.59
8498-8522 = -3.47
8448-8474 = -4.02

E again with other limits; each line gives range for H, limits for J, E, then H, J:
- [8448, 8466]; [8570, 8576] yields -1841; -0.02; 30.5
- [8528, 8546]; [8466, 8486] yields -86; -0.40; 30.5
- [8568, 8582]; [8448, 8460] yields -412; -0.08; 31.1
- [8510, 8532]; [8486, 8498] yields -482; -0.06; 28.3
